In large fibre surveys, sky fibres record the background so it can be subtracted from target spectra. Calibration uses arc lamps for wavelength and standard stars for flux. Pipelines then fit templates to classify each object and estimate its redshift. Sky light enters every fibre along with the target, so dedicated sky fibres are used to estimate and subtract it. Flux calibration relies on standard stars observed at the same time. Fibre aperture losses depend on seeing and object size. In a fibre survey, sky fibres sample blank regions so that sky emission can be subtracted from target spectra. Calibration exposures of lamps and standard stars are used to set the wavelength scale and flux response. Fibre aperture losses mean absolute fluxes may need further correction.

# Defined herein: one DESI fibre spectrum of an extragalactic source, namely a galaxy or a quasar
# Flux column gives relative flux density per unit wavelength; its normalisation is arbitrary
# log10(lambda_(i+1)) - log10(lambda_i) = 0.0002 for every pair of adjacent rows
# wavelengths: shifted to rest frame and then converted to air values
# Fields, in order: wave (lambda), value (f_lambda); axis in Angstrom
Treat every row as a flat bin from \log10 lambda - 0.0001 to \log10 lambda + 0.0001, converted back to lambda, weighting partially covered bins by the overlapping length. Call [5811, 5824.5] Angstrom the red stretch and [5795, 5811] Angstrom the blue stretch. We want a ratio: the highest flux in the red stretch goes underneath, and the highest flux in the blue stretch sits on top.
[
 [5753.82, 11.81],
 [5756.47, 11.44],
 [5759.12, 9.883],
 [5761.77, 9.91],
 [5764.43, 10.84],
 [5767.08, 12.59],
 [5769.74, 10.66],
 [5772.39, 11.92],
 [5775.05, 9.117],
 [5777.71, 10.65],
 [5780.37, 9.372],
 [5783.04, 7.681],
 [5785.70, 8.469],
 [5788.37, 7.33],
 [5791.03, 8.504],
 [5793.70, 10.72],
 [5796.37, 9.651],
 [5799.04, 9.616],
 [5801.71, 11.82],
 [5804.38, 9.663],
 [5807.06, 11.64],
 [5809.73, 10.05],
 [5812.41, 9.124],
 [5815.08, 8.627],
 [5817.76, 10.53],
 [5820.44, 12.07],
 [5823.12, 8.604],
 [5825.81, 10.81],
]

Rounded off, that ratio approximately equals 0.98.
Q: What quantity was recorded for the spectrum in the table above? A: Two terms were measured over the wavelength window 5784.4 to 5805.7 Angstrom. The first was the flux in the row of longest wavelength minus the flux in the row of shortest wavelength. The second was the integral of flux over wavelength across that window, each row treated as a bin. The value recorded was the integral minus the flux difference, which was 201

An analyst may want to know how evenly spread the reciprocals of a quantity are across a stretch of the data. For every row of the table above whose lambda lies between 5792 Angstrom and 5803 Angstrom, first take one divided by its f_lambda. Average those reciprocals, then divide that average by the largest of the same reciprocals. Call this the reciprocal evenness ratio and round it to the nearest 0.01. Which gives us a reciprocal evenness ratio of 0.93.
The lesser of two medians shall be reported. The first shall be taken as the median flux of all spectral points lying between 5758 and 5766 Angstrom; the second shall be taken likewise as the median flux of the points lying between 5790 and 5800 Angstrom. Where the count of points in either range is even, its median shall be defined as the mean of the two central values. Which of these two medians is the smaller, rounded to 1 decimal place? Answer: 9.6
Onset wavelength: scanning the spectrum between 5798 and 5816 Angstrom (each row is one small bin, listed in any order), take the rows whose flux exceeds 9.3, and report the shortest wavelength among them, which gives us 5799.04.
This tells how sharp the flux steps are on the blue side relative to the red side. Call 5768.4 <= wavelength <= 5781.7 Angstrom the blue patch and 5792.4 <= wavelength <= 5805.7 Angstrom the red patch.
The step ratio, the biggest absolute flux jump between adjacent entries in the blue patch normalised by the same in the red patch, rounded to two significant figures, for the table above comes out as 1.3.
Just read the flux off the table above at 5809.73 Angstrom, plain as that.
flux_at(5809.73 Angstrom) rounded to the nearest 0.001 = 10.050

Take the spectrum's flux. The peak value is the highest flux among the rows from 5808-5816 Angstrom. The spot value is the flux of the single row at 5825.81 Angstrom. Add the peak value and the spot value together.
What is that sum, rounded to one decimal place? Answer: 20.9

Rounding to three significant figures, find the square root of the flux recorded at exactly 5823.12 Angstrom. 2.93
